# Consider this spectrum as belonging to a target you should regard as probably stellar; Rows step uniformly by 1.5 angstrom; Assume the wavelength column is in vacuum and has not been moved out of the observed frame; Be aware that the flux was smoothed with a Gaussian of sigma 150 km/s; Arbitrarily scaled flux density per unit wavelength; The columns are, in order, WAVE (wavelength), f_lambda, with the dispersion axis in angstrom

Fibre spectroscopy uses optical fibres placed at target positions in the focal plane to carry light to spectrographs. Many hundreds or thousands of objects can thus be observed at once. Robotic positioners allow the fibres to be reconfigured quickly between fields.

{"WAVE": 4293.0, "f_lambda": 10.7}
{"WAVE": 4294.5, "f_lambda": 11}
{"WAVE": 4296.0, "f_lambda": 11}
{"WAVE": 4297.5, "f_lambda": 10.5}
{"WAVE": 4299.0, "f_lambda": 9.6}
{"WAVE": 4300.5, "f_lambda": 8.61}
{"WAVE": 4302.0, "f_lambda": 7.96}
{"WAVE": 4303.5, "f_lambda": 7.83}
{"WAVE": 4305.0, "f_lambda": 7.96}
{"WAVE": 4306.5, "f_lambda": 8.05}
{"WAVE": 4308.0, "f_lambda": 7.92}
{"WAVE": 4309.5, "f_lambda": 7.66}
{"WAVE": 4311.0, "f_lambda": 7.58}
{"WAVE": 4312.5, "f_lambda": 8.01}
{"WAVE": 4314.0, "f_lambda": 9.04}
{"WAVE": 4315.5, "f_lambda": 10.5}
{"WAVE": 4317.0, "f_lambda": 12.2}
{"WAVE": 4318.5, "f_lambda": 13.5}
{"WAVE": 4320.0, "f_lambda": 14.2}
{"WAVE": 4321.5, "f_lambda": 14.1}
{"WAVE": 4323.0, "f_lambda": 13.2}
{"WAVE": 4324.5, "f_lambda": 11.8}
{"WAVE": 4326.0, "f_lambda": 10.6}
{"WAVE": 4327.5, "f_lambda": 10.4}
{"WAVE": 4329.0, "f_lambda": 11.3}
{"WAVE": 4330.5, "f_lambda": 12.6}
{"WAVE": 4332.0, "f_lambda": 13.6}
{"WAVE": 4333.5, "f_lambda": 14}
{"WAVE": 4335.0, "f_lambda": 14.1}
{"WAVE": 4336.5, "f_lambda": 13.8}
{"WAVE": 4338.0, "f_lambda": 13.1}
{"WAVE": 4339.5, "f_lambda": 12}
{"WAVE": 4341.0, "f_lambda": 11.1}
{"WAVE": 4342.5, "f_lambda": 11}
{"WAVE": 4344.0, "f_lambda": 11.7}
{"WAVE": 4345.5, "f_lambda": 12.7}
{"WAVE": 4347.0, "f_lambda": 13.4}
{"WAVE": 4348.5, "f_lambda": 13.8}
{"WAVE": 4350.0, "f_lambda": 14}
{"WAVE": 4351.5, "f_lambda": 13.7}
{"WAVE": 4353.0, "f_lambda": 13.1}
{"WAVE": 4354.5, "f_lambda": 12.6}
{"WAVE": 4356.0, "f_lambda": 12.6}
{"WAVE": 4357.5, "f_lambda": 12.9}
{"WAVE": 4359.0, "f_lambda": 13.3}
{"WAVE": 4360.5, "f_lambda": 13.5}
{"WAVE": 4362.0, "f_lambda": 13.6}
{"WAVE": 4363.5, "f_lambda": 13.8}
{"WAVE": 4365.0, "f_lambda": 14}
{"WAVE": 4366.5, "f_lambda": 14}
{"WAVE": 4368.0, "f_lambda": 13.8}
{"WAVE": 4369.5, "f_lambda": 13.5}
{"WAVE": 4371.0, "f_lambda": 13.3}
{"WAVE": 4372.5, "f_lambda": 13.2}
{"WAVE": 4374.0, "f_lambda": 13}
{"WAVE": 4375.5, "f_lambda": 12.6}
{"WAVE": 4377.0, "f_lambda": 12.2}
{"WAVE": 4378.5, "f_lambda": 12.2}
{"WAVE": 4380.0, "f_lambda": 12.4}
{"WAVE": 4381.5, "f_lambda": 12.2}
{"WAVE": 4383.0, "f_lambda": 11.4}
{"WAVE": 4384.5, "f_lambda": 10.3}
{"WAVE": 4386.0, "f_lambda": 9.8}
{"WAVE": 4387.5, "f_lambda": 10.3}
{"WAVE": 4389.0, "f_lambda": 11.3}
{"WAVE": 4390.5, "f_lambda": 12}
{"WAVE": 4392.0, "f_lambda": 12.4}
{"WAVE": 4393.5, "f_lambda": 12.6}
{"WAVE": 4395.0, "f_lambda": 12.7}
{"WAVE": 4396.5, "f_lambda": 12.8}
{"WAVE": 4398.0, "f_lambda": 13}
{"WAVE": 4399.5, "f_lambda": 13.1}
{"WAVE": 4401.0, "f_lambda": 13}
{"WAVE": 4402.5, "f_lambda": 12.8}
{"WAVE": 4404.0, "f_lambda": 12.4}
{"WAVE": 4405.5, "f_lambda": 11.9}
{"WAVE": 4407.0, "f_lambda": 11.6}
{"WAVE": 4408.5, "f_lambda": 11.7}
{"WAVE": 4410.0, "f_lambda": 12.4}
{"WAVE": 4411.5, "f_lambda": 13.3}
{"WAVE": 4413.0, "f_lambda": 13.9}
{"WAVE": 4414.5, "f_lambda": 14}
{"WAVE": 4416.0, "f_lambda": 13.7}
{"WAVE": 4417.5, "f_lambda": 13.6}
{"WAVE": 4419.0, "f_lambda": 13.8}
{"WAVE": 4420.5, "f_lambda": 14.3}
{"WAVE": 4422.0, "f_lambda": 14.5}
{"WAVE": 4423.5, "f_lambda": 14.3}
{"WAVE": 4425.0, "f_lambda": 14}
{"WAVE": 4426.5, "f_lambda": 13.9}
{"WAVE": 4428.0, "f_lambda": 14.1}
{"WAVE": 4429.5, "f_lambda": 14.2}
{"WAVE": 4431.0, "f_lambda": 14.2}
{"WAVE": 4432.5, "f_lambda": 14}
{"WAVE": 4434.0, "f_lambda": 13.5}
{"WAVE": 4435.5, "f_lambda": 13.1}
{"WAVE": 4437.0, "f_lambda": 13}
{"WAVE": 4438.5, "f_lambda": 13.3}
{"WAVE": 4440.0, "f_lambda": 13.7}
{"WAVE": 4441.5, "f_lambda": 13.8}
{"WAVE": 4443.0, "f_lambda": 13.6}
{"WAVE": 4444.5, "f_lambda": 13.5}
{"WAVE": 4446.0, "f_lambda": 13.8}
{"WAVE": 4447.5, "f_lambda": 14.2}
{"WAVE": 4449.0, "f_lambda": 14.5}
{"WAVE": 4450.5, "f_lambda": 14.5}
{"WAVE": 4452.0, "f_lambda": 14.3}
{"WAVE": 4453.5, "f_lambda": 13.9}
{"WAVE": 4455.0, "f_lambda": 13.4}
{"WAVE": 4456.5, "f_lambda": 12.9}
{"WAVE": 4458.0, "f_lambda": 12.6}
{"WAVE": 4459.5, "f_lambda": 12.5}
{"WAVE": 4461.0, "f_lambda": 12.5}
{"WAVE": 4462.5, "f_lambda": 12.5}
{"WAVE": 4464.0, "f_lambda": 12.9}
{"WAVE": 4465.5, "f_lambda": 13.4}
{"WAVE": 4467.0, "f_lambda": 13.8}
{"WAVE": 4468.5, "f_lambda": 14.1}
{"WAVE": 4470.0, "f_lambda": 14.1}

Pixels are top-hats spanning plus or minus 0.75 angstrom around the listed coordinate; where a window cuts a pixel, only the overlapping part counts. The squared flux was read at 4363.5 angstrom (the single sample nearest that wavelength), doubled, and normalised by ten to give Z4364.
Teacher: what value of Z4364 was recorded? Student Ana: 38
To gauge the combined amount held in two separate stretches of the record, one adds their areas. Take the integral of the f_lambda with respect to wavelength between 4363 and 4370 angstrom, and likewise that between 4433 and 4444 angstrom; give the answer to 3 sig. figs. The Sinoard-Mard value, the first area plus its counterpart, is 245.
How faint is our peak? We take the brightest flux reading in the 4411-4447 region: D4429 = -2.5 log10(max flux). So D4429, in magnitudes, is -2.90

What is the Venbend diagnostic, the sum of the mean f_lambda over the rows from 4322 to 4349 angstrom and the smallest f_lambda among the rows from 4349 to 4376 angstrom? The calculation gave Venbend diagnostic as 25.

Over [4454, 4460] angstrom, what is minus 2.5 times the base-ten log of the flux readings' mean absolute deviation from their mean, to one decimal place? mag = 1.3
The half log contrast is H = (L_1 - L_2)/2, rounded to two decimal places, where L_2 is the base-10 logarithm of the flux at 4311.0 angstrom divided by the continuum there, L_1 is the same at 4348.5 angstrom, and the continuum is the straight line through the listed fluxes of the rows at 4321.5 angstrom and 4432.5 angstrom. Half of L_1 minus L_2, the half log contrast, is 0.13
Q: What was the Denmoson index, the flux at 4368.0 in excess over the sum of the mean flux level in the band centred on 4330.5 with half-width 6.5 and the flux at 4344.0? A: -10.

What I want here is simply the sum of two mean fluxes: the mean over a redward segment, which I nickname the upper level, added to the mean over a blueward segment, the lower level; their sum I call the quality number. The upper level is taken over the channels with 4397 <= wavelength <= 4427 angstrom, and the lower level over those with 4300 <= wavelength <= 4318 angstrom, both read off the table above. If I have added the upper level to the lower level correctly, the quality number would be 21.9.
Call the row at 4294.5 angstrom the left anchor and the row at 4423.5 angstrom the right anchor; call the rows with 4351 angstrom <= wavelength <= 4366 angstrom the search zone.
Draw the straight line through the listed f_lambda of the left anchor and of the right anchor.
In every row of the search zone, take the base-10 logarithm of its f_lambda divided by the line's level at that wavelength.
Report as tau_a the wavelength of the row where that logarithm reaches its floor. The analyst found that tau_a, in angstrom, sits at 4356.0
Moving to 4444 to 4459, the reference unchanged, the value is 4458.0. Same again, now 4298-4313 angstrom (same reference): 4311.0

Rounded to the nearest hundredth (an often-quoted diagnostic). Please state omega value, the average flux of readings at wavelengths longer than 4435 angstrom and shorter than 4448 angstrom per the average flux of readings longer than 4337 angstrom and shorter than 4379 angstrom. 1.04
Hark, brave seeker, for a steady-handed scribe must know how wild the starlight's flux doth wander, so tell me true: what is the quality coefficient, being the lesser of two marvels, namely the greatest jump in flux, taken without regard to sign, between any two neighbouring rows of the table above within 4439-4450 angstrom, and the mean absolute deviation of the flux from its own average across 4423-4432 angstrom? 0.12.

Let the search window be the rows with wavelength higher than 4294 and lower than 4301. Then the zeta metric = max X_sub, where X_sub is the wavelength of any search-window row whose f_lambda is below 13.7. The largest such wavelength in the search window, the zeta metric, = 4300.5 angstrom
